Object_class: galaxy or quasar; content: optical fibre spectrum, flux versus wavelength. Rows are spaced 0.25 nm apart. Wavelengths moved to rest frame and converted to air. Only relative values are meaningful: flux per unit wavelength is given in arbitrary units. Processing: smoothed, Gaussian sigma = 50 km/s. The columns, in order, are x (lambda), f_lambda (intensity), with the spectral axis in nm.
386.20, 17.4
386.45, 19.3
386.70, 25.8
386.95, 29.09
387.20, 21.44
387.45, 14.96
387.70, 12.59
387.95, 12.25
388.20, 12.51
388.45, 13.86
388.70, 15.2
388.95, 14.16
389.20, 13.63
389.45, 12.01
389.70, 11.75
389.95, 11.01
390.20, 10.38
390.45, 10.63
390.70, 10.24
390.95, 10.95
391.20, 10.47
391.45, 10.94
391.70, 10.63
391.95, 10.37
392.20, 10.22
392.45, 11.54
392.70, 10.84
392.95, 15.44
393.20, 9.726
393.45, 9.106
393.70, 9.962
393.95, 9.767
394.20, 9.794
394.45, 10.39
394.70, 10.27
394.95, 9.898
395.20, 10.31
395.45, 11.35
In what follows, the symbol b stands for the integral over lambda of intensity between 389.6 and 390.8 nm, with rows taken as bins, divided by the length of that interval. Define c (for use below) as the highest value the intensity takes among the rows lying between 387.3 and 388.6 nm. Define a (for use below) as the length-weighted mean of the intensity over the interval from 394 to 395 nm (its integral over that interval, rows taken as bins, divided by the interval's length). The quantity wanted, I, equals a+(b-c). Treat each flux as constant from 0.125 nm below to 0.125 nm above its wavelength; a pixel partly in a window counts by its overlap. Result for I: 6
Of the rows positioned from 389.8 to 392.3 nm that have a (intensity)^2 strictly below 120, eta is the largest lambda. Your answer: 392.20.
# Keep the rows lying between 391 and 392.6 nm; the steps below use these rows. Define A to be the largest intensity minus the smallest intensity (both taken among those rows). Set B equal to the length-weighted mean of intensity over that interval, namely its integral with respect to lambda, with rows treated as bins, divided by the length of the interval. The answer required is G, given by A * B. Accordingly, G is 14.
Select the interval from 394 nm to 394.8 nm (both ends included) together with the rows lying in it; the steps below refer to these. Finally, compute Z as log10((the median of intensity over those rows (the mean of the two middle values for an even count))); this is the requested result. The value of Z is 1.01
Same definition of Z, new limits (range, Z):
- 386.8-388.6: 1.14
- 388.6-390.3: 1.08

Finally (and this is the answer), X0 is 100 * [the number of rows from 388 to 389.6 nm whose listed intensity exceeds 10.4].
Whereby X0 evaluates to 600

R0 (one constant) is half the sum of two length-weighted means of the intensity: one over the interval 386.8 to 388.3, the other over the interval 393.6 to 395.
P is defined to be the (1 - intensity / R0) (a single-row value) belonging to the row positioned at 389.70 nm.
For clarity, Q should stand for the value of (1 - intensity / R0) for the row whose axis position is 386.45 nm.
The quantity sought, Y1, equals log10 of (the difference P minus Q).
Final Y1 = -0.3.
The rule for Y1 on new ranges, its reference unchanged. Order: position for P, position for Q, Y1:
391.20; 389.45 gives -0.9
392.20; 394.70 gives -2.4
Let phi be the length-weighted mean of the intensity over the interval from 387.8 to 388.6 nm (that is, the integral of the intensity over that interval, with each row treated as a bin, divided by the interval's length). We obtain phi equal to 12.9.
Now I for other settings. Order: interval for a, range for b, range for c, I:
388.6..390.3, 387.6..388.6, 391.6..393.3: 10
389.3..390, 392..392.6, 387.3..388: 8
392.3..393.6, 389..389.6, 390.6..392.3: 13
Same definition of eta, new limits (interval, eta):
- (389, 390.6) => 390.45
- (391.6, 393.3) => 393.20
